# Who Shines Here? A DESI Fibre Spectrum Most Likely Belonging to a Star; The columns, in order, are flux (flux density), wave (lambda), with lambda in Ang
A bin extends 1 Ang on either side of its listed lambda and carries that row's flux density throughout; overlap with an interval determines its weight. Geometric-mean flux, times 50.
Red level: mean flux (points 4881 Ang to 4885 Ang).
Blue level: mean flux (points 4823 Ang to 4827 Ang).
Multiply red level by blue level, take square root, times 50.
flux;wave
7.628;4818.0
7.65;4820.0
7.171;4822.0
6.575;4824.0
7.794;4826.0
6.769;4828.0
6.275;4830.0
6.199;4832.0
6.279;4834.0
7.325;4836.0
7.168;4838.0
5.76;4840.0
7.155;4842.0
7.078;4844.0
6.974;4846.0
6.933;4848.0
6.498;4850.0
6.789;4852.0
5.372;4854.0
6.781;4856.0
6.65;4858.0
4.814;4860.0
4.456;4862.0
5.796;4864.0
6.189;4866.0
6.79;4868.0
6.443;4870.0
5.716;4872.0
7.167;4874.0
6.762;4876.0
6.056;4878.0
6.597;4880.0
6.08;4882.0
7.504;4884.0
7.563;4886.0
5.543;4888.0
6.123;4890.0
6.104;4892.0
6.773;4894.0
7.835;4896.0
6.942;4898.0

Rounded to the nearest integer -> 349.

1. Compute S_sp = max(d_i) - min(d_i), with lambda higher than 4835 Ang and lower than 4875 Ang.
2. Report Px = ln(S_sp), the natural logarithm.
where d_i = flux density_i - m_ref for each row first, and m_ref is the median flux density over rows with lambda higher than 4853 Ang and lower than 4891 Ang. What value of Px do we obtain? 1.1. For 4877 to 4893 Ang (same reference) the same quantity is 0.7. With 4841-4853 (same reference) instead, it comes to -0.4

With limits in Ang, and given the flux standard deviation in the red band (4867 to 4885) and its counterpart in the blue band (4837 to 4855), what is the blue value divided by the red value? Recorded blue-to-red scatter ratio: 1.14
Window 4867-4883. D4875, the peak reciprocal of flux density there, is 0.175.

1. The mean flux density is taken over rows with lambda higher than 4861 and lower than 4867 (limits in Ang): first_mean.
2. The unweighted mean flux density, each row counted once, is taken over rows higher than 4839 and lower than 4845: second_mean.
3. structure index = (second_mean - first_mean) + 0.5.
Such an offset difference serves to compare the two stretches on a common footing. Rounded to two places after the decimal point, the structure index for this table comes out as 1.68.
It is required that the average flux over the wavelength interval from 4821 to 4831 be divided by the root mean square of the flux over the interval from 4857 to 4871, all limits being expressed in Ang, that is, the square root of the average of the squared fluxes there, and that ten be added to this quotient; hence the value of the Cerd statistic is 11.2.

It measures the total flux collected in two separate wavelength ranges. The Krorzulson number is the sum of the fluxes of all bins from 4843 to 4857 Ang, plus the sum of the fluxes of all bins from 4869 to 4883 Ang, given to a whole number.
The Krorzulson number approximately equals 91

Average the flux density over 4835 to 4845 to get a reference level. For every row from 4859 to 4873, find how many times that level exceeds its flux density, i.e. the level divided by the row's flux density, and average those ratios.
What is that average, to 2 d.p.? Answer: 1.23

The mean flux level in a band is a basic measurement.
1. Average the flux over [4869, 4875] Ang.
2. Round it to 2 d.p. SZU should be 6.44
